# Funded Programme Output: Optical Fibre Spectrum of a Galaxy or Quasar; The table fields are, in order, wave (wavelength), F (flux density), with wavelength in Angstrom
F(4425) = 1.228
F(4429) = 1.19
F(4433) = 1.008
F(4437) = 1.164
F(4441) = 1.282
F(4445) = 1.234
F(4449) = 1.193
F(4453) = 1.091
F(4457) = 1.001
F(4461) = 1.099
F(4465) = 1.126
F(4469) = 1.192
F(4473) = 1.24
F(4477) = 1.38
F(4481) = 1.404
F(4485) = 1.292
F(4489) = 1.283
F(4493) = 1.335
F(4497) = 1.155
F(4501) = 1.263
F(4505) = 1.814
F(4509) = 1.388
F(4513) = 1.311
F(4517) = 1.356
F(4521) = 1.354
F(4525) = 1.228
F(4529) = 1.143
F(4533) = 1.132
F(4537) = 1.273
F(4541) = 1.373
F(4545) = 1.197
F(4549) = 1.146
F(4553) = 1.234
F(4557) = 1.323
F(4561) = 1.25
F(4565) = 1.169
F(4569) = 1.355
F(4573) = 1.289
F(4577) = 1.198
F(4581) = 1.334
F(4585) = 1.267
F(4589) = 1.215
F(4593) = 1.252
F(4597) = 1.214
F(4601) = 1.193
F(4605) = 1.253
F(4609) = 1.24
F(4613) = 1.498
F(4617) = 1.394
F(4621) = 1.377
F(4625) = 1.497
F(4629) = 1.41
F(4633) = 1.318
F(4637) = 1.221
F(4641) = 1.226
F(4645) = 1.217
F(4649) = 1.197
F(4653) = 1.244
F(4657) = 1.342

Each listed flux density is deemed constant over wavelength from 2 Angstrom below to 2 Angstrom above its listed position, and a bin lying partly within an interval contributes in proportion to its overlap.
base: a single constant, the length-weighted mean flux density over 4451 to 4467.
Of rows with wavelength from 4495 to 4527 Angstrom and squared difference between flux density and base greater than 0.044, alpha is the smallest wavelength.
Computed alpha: 4505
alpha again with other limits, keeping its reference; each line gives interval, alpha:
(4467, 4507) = 4477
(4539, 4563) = 4541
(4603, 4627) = 4613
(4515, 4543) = 4517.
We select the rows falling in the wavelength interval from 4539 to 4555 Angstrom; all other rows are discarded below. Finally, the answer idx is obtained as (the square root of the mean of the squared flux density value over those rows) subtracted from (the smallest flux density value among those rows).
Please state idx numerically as -0.094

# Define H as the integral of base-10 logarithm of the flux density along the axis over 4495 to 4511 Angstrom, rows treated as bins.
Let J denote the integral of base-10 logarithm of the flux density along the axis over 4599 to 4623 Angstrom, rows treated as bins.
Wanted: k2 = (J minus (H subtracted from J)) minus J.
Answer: -0.6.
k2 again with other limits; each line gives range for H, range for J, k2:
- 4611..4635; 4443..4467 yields 2.4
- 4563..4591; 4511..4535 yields 0.5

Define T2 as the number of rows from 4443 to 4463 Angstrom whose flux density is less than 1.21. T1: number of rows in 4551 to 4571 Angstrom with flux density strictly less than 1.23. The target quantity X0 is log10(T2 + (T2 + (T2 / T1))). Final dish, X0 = 1.1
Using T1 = 1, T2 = 4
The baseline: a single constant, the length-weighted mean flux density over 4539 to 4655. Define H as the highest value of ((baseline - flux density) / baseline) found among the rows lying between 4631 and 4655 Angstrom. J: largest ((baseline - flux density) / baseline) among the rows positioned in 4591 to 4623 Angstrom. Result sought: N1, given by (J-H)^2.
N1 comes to 0.0000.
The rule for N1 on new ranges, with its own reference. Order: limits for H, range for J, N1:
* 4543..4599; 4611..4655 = 0.0016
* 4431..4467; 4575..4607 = 0.0225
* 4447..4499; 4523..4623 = 0.0105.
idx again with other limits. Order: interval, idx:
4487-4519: -0.220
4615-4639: -0.151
